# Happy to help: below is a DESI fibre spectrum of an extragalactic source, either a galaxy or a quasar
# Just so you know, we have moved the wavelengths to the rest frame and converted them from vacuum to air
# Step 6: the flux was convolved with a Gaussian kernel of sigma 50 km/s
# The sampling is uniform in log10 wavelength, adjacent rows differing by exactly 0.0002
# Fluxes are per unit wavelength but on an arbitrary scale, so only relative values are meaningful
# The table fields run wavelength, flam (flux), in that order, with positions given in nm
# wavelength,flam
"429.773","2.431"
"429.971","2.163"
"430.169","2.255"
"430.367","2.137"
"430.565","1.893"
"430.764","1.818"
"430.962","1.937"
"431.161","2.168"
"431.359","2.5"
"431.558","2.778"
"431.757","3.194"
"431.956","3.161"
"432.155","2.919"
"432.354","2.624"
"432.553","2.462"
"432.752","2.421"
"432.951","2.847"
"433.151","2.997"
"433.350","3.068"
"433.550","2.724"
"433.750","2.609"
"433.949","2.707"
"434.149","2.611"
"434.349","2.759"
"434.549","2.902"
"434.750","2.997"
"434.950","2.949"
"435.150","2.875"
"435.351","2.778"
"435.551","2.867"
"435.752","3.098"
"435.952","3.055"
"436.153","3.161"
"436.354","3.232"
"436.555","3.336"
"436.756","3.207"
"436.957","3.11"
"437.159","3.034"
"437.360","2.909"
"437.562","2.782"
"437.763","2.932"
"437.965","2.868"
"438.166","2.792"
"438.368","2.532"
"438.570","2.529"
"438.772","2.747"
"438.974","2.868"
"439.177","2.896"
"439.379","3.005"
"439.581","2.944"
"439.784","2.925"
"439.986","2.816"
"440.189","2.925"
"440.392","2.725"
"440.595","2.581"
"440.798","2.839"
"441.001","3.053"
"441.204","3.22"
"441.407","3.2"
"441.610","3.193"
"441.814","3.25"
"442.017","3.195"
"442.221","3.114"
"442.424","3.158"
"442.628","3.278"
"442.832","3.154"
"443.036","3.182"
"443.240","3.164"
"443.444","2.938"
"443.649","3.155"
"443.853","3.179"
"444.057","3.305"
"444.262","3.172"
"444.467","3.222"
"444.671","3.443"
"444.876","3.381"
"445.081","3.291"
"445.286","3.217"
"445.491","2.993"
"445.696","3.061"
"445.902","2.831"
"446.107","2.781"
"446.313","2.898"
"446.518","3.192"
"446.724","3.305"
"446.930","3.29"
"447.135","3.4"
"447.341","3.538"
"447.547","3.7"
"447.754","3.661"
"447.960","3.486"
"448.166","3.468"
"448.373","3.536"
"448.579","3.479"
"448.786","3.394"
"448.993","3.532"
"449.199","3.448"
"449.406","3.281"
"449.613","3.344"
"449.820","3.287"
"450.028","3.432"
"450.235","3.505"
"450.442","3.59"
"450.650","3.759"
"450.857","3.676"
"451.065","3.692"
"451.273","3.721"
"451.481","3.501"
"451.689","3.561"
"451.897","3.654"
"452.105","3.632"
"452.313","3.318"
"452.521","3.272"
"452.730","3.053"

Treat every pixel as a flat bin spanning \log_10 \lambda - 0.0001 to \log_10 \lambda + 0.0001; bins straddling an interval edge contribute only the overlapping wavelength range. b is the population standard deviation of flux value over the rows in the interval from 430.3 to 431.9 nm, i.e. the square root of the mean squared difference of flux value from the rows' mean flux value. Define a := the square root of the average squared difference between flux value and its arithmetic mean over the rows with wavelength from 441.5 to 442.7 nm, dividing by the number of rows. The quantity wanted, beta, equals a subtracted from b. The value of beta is 0.40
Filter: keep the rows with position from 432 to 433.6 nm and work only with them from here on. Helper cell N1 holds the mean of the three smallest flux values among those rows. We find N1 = 2.50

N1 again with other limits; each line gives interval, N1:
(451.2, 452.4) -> 3.46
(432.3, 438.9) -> 2.47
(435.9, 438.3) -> 2.81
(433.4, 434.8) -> 2.64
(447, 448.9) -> 3.42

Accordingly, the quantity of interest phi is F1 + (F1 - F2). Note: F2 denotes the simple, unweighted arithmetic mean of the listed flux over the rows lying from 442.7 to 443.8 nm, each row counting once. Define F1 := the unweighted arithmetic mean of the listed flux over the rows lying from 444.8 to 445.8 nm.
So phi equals 3.3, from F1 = 3.19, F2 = 3.12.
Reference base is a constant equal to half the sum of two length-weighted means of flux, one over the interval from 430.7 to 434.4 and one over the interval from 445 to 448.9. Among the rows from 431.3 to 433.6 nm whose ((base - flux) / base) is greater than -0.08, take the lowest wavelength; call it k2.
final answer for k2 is 431.359 nm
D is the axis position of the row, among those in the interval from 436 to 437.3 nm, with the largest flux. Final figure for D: 436.555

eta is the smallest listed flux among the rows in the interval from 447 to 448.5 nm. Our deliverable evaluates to 3.4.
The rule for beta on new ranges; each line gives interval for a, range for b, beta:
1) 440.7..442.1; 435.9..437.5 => -0.01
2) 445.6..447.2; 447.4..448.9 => -0.12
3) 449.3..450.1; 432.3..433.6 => 0.17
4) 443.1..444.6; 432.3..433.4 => 0.15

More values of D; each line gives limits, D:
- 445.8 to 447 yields 446.724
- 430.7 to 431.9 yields 431.757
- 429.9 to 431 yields 430.169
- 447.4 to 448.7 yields 447.547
